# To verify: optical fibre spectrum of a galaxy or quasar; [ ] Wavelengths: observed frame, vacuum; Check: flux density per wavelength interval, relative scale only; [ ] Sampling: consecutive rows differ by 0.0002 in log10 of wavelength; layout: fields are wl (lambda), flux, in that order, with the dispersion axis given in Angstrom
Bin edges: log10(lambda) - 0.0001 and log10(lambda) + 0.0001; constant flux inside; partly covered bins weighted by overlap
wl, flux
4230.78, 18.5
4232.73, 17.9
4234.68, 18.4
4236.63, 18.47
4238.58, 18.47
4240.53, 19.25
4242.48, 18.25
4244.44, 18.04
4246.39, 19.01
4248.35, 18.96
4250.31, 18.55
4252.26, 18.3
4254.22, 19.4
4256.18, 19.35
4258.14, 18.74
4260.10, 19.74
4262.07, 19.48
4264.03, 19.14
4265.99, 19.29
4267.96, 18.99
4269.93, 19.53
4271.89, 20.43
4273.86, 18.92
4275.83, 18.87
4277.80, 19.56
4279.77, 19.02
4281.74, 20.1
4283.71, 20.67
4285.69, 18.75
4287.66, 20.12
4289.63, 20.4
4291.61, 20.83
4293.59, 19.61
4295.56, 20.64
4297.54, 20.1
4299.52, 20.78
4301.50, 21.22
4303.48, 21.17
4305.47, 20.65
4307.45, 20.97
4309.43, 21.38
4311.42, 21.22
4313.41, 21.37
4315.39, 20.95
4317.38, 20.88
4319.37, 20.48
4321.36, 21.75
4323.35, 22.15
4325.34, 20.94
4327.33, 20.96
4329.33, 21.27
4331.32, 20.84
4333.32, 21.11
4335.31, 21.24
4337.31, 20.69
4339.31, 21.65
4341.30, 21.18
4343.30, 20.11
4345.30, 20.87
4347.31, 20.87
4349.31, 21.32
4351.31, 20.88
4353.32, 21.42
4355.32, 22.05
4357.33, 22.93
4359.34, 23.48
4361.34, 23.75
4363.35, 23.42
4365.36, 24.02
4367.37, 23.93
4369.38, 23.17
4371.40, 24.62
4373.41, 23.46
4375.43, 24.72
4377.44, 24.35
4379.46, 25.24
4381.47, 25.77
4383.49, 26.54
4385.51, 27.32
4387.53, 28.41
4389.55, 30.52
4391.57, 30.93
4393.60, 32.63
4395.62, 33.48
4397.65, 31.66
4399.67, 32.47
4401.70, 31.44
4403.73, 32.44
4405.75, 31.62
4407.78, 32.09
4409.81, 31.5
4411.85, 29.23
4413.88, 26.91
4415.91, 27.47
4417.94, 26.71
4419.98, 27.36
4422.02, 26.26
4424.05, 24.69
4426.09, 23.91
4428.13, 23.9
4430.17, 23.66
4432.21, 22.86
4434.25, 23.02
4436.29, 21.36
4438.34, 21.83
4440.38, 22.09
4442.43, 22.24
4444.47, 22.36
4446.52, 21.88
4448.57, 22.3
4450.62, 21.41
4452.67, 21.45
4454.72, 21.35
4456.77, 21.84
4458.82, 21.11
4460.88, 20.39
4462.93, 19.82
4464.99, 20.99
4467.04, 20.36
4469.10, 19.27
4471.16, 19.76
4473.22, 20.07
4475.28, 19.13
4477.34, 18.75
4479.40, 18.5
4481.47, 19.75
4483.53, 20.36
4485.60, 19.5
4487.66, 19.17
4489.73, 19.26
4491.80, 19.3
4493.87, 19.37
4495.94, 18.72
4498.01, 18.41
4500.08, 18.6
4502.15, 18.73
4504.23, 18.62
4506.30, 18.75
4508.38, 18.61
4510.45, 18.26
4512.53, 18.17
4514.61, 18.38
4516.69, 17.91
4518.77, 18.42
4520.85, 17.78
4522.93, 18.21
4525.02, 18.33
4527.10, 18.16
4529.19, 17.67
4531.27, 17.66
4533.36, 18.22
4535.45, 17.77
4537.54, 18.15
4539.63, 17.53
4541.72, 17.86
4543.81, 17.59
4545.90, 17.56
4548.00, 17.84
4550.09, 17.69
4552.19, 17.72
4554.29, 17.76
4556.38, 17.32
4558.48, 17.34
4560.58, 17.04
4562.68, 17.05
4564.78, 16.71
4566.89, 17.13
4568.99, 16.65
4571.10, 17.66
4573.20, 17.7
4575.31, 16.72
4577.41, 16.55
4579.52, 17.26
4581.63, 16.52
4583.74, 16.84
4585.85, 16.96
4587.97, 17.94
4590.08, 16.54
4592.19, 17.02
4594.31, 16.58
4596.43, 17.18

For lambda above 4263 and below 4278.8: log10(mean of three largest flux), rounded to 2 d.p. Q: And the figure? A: 1.30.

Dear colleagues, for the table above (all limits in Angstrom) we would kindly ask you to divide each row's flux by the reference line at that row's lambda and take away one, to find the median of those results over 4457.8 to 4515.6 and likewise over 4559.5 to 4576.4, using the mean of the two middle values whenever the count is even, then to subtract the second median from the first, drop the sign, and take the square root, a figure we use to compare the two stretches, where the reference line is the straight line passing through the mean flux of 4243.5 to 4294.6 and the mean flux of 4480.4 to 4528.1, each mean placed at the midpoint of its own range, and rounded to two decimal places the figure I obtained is 0.32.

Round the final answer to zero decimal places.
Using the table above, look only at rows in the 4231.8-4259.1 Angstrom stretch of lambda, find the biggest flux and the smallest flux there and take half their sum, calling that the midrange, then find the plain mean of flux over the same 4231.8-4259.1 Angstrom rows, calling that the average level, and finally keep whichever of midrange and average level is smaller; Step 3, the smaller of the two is 19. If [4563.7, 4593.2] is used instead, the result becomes 17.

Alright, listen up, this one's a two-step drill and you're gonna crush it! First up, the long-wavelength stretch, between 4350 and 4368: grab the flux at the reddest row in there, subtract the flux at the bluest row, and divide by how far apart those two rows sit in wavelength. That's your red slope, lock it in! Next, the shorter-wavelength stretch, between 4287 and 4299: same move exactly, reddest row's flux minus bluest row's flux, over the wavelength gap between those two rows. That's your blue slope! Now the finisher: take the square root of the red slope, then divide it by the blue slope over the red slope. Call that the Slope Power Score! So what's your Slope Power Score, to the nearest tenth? -40.9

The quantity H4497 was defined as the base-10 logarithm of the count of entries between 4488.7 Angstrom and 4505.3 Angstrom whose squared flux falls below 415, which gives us 0.90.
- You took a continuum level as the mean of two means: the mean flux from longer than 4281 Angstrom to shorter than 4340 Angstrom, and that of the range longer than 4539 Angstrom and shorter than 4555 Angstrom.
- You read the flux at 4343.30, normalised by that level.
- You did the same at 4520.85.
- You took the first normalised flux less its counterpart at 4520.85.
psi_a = 0.12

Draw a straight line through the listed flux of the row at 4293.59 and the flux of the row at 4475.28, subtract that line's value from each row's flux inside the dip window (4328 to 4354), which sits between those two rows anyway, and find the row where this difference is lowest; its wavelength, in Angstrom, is 4343.30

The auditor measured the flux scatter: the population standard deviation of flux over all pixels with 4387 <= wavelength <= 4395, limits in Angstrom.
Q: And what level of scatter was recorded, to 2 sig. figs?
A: 1.5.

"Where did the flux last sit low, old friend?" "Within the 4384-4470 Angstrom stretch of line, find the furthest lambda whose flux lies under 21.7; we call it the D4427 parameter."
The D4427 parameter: 4469.10 Angstrom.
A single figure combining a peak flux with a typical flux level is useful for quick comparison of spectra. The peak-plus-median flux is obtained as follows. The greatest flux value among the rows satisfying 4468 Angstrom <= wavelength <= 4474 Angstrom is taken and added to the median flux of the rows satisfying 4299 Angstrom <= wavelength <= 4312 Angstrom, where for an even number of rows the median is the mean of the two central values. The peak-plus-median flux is 41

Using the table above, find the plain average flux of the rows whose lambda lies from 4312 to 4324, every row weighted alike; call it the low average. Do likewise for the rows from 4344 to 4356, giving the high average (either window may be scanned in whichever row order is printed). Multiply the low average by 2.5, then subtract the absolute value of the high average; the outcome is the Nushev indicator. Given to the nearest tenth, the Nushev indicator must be 31.9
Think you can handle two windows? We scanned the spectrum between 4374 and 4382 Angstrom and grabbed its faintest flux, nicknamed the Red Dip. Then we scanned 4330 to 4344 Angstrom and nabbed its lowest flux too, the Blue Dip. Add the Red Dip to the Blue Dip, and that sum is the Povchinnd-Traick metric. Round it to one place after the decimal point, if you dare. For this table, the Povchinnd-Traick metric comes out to 44.5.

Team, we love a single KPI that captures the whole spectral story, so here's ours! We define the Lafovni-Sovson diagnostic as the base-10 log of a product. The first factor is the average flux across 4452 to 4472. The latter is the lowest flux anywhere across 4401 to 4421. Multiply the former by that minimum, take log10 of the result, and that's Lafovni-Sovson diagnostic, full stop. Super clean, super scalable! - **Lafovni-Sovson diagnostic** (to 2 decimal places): 2.74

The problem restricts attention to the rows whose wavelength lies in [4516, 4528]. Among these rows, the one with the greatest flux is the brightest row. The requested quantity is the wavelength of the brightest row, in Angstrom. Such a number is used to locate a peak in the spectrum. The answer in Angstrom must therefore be 4518.77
